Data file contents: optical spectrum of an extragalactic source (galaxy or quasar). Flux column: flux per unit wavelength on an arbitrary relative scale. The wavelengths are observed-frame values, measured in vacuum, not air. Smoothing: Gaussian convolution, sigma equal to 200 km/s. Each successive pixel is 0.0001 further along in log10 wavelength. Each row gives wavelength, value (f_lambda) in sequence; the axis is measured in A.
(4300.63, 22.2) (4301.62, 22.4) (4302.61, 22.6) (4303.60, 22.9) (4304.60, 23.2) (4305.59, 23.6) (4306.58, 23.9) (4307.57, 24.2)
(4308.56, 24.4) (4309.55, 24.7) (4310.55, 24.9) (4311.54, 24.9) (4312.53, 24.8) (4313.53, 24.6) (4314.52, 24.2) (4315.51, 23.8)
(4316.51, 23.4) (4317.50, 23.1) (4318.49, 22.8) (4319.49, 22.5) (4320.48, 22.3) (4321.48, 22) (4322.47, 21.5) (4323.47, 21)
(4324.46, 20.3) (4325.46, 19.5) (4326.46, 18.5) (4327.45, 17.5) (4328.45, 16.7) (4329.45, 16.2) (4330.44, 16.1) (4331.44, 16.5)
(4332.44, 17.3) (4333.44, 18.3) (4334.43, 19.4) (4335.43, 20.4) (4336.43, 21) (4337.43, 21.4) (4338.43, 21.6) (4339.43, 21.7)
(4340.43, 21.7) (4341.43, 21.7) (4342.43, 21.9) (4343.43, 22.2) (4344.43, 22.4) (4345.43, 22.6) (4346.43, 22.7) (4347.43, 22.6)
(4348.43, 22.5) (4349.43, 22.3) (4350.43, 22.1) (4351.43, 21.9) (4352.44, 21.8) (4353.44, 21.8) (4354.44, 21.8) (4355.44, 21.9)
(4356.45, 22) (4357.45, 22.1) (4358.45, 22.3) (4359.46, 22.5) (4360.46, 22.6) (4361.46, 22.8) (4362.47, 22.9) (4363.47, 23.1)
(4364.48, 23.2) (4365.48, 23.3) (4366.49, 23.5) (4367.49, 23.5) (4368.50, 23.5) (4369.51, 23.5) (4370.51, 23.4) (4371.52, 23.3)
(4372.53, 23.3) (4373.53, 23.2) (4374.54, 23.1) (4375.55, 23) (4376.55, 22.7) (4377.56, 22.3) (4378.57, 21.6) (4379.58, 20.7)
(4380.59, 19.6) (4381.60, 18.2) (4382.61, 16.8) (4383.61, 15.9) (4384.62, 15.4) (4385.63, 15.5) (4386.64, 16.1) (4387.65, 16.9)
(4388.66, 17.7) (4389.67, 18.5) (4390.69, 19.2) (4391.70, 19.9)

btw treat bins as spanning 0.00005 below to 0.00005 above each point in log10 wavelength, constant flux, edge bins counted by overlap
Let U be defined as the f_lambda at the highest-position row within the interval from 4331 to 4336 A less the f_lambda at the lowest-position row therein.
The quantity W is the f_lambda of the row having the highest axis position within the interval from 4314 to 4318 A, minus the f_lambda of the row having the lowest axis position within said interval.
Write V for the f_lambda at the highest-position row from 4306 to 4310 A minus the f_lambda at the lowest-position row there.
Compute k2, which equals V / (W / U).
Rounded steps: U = 3.9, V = 0.8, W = -1.1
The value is -3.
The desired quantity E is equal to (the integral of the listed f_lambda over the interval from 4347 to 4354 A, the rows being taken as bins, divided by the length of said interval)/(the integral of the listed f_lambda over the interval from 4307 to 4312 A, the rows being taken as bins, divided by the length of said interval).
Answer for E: 0.90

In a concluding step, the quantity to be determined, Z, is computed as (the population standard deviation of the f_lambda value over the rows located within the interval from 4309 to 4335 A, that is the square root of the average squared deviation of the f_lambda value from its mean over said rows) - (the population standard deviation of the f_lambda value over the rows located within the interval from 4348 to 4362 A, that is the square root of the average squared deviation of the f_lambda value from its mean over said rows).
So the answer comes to 2.7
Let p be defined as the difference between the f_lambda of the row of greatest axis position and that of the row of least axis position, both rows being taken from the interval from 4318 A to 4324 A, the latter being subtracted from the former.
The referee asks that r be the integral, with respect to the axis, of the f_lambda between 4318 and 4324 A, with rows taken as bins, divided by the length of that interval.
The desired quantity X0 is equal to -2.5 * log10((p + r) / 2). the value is -2.51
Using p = -1.8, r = 22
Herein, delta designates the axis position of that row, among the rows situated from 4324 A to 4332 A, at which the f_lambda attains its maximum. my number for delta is 4324.46 A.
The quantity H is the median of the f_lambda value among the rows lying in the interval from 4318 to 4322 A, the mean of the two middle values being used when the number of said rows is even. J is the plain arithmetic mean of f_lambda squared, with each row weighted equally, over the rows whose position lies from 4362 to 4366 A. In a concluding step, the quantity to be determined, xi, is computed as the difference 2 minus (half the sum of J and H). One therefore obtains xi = -277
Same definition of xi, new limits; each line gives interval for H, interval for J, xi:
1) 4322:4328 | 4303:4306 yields -278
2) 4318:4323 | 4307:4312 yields -312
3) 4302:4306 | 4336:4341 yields -240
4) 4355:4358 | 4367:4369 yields -285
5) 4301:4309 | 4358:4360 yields -261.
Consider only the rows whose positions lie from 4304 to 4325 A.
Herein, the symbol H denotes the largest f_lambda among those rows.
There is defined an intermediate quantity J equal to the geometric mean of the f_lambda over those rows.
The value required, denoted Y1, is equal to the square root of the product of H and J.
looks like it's 24.1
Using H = 24.9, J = 23.3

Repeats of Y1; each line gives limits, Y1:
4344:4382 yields 22.9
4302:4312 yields 24.4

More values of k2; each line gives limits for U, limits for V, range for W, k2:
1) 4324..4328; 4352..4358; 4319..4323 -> 1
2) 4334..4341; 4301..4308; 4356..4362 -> 5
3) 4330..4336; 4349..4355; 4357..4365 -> -2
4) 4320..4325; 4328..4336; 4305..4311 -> -6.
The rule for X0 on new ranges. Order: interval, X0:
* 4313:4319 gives -2.60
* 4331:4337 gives -2.67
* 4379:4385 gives -2.00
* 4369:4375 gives -2.65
